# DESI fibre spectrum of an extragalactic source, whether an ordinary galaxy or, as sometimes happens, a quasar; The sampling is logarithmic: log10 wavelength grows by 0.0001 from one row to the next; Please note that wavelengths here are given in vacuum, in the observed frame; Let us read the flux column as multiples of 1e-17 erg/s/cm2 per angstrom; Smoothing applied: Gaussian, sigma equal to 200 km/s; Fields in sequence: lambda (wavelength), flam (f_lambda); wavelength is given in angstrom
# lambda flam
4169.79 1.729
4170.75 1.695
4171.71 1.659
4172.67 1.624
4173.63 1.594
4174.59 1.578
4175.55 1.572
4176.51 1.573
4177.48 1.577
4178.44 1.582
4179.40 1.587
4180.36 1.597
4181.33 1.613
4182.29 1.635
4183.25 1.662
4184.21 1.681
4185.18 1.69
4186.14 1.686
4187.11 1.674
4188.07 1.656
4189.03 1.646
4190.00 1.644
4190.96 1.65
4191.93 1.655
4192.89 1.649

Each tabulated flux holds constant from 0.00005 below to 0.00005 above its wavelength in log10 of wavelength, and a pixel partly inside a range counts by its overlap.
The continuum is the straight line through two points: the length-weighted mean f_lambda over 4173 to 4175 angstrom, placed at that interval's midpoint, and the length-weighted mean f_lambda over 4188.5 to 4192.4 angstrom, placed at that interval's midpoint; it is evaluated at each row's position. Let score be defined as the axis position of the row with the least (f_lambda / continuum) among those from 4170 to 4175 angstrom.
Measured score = 4174.59 angstrom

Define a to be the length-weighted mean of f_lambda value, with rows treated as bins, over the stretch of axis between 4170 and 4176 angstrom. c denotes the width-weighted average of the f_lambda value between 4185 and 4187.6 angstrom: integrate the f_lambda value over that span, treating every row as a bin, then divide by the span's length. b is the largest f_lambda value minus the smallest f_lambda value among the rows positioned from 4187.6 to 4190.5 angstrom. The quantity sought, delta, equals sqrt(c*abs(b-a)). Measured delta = 1.65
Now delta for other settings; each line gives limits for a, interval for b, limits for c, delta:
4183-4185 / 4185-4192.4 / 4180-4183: 1.62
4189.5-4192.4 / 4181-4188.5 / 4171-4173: 1.61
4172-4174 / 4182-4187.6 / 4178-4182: 1.58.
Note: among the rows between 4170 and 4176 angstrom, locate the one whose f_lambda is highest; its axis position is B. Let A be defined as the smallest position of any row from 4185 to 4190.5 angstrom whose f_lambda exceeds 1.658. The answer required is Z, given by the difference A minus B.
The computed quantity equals 14.4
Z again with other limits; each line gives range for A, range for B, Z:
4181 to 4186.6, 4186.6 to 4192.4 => -3.9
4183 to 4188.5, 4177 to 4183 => 1.0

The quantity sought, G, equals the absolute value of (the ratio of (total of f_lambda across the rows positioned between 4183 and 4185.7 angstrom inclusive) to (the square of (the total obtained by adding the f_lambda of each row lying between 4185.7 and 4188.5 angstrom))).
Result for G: 0.200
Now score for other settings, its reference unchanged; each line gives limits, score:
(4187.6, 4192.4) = 4190.00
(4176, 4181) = 4176.51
